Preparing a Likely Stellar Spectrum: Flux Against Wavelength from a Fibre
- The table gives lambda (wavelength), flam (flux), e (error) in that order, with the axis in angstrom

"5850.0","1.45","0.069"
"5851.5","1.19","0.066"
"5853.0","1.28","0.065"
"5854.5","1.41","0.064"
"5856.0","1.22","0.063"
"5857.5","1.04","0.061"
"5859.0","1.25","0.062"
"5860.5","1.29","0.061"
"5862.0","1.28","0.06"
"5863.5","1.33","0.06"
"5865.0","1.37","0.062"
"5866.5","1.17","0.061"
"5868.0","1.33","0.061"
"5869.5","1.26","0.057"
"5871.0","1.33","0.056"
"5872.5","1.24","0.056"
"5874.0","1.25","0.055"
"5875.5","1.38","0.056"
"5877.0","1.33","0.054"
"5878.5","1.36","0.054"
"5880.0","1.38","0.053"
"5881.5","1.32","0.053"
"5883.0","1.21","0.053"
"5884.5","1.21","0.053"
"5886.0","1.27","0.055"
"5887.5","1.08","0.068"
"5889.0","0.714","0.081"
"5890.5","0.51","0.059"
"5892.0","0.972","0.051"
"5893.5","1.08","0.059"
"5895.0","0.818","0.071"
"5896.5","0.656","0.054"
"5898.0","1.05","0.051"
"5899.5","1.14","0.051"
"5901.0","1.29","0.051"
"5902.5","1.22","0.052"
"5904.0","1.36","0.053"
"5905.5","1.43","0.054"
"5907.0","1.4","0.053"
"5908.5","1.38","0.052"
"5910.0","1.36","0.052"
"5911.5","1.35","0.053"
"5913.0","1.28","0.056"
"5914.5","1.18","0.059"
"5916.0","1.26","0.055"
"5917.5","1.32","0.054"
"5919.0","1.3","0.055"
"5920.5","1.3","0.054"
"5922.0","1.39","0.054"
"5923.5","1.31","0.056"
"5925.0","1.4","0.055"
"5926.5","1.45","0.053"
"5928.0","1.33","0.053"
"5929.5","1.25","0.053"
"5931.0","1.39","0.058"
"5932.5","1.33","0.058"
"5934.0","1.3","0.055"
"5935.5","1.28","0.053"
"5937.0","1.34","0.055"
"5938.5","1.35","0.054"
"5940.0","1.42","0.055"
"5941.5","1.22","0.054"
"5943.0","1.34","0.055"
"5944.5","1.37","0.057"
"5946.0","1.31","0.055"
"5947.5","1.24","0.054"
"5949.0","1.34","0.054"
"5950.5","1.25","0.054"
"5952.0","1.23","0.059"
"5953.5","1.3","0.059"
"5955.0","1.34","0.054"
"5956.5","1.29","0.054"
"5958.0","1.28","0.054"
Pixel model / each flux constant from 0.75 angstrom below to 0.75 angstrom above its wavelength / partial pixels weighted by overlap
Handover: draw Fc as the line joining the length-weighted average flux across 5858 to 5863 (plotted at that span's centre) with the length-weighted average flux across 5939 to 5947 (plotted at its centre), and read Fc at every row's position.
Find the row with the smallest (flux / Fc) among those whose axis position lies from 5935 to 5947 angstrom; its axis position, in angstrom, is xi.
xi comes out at 5941.5 angstrom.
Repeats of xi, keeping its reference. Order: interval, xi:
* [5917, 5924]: 5920.5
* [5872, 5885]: 5884.5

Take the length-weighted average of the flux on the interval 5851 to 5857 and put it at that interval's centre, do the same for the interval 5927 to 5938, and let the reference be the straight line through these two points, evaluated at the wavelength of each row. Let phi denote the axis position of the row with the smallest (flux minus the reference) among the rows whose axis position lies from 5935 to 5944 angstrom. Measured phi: 5941.5 angstrom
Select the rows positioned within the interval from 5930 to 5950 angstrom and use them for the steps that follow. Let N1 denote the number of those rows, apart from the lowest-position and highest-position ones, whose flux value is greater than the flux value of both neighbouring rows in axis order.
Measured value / 2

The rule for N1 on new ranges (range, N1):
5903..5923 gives 2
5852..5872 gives 4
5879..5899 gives 2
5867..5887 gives 3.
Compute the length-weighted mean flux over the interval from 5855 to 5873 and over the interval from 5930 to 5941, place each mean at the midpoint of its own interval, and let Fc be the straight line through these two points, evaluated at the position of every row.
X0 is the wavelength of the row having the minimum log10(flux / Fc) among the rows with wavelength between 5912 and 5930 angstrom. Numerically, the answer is 5914.5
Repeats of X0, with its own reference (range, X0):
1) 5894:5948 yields 5896.5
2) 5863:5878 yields 5866.5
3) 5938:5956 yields 5952.0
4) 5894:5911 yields 5896.5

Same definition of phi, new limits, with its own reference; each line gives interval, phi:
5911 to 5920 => 5914.5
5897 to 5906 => 5898.0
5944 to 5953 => 5952.0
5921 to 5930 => 5929.5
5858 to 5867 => 5866.5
